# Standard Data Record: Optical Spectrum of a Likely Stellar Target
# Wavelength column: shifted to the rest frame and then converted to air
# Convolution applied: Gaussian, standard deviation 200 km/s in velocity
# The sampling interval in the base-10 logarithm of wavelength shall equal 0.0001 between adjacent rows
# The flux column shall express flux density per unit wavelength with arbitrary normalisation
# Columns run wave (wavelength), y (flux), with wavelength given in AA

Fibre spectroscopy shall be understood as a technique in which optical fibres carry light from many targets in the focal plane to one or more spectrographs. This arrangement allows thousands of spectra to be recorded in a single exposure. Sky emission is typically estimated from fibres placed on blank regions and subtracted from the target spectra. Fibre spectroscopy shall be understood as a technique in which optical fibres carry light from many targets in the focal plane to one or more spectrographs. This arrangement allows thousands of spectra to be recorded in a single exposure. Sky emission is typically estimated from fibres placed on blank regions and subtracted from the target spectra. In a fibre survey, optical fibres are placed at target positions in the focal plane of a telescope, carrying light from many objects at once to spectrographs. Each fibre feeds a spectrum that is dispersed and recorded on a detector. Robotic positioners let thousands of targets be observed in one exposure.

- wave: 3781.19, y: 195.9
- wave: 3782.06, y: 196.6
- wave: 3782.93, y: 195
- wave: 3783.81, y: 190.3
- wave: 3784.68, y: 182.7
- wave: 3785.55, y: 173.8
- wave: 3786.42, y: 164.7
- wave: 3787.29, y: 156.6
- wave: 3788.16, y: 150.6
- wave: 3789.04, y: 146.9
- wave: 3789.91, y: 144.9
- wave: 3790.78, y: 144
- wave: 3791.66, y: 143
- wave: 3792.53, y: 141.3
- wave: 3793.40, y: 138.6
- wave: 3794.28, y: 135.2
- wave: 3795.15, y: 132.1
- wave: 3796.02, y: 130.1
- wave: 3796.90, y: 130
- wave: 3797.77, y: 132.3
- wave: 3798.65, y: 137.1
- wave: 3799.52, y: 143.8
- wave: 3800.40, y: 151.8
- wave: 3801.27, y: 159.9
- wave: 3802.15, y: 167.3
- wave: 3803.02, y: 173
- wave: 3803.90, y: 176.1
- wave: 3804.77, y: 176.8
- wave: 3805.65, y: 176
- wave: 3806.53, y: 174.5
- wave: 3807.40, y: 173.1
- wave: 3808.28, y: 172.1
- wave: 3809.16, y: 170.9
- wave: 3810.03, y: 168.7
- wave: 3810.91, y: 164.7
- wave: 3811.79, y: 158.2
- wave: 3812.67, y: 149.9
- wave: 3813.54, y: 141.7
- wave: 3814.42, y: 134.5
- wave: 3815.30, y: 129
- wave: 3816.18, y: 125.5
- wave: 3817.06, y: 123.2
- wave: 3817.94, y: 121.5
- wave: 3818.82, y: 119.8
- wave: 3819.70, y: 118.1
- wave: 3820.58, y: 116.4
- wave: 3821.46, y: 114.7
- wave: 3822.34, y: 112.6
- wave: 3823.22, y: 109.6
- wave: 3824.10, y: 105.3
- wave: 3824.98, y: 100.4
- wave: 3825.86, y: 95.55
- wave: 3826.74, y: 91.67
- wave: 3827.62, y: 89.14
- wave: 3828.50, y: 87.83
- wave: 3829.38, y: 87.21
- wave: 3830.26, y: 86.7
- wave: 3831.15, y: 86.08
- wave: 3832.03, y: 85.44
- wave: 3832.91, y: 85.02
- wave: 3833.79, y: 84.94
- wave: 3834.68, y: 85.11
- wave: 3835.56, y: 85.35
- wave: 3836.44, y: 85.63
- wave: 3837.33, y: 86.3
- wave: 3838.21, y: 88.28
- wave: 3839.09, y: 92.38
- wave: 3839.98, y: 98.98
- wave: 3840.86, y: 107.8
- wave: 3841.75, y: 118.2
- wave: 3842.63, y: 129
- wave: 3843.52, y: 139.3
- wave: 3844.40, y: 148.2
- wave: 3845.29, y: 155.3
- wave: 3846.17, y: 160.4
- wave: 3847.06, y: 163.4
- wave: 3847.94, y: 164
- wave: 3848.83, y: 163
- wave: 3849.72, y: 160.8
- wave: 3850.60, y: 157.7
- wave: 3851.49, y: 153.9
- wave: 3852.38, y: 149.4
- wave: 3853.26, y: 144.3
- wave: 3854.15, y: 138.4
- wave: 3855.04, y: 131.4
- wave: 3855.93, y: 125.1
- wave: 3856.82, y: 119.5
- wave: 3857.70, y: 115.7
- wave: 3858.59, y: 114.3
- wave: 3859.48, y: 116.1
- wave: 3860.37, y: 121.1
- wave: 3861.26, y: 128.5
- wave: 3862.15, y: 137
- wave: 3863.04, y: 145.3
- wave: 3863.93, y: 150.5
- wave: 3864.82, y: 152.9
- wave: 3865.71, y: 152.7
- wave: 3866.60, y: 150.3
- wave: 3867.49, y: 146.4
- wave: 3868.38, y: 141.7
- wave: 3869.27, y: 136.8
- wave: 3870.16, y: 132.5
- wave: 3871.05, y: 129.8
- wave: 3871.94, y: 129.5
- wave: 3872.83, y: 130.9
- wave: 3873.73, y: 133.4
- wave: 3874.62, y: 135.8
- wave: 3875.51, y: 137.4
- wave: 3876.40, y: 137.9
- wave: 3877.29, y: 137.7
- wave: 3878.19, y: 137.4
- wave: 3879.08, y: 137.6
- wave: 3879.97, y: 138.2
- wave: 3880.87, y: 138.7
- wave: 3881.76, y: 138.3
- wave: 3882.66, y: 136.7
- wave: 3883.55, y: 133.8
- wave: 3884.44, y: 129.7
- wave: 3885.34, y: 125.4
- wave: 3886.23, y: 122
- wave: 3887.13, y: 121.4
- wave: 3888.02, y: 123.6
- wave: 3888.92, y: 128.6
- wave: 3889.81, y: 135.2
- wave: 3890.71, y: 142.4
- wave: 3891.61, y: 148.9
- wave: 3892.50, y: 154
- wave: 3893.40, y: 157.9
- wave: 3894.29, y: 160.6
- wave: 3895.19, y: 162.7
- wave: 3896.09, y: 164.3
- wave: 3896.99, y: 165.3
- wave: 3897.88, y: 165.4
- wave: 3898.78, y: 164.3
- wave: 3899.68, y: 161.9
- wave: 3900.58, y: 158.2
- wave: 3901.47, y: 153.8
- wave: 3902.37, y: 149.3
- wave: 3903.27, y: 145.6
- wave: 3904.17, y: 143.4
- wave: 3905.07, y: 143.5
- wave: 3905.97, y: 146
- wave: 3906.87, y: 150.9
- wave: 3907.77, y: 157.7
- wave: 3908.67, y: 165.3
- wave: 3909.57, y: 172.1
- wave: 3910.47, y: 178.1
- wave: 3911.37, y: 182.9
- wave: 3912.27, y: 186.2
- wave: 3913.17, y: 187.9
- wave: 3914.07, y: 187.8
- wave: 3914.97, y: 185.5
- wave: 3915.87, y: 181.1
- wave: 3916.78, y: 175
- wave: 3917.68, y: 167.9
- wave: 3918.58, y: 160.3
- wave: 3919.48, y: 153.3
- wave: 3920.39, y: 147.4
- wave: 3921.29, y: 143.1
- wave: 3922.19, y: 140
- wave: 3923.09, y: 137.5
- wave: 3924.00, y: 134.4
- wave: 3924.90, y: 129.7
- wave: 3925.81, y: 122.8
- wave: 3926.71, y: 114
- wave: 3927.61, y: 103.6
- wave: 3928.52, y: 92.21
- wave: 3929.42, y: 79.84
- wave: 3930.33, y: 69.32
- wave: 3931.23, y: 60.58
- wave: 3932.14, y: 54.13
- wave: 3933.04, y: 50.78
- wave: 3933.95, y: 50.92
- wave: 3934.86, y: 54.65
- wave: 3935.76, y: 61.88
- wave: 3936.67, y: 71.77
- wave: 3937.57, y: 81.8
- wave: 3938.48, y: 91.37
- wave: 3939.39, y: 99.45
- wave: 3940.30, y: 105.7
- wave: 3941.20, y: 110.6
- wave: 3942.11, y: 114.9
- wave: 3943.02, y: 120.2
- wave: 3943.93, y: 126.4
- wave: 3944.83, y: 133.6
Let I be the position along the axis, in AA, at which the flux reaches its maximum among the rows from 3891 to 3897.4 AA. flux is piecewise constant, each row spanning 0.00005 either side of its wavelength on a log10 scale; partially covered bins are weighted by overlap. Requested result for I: 3896.99 AA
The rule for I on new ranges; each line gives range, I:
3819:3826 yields 3819.70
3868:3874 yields 3868.38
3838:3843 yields 3842.63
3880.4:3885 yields 3880.87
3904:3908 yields 3907.77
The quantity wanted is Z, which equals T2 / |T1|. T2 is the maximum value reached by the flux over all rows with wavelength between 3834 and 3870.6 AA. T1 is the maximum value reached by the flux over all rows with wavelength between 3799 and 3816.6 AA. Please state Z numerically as 0.928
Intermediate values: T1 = 176.8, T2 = 164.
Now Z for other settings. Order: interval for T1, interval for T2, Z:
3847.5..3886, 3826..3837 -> 0.559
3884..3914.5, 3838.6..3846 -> 0.827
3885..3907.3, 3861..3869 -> 0.924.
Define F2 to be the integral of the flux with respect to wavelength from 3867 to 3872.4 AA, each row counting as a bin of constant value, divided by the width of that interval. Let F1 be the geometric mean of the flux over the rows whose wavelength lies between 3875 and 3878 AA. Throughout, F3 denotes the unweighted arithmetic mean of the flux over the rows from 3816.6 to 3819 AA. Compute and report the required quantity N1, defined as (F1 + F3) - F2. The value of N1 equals 123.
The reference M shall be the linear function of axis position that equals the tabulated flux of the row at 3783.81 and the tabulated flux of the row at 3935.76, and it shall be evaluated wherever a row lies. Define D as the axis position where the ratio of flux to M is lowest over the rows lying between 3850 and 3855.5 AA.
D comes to 3855.04 AA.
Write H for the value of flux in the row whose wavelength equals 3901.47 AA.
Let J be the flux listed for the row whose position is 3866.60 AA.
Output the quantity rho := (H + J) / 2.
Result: 152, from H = 153.8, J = 150.3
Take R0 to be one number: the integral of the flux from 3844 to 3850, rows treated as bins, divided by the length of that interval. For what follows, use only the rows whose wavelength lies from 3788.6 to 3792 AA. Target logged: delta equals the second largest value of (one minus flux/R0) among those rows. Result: 0.10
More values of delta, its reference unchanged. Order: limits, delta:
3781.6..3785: -0.20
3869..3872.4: 0.18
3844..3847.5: 0.02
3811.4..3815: 0.11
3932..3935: 0.68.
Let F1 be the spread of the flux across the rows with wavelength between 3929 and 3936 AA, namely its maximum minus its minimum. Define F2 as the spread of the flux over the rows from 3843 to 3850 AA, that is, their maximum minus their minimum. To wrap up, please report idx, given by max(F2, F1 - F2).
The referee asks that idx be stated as 25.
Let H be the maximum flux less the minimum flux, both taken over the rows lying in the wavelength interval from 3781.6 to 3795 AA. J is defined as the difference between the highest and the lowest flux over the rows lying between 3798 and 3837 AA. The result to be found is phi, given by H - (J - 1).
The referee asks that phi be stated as -29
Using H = 61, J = 92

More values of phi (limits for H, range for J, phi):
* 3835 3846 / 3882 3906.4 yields 27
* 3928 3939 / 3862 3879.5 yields 19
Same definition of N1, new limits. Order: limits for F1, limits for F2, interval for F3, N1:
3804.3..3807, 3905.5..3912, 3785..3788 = 176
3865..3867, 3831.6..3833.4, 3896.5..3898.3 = 231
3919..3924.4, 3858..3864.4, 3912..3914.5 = 200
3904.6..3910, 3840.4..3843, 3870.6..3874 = 168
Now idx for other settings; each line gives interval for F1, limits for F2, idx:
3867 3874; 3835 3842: 33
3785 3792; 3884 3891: 21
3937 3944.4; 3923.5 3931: 65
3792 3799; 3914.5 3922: 42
